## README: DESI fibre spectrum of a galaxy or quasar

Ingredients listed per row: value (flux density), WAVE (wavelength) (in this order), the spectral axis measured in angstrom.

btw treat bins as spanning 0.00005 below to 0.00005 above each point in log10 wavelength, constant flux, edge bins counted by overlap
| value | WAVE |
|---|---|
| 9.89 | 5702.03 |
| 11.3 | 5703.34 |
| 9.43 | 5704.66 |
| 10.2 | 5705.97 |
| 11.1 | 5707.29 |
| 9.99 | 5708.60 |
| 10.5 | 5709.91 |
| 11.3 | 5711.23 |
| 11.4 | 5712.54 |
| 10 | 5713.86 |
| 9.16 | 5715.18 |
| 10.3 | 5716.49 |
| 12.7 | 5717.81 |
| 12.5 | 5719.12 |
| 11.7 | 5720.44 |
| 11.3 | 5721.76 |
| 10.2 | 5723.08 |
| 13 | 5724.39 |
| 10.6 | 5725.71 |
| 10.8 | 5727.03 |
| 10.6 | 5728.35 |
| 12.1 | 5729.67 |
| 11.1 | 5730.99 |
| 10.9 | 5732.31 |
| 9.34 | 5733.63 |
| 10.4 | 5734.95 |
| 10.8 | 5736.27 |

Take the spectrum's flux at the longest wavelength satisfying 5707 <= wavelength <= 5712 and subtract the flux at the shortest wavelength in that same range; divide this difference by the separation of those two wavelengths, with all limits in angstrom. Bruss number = 0.05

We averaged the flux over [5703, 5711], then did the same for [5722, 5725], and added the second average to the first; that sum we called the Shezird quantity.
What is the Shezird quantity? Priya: 22.0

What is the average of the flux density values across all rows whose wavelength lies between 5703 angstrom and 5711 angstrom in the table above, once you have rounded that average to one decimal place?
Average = 10.4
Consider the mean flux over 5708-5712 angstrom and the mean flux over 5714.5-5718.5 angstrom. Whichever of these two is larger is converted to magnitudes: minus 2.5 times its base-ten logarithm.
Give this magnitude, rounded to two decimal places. -2.58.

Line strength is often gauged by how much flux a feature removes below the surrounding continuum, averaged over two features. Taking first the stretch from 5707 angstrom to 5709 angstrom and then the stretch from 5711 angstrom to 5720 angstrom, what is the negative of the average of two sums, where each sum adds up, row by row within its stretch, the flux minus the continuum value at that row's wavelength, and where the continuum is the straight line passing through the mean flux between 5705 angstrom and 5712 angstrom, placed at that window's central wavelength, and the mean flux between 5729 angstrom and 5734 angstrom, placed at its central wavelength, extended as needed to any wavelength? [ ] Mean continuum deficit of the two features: -1.2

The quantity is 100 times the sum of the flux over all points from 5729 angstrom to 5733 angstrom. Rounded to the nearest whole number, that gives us 3410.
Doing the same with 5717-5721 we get 3690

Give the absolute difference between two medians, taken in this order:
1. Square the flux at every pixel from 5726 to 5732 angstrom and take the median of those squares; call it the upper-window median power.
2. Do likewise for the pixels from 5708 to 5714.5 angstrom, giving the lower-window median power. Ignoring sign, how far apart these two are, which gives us 10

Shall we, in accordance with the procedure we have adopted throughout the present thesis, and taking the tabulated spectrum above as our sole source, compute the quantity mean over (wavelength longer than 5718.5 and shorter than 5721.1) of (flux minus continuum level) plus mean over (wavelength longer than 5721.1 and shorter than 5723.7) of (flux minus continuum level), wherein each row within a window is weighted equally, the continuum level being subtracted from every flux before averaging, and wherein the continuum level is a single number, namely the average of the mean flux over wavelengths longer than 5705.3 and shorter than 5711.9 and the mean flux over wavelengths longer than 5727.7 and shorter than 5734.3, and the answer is 1.42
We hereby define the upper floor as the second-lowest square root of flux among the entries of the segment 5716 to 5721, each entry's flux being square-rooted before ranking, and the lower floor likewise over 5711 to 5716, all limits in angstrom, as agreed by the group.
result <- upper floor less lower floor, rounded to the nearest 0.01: 0.26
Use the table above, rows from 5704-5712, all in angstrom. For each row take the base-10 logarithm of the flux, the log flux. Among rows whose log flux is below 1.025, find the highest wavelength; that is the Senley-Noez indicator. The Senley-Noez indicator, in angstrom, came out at 5709.91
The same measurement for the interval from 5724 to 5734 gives 5733.63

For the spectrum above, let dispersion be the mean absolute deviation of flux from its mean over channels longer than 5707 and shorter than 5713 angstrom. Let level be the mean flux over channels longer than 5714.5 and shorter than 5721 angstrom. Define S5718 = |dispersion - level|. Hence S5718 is 10.8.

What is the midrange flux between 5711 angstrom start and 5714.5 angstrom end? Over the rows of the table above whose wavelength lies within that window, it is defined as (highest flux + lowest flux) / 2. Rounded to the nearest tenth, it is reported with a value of 10.7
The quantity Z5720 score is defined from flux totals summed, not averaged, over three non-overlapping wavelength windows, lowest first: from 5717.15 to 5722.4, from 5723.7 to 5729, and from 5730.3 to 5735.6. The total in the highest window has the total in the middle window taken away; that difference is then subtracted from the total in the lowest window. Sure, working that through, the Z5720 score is 51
